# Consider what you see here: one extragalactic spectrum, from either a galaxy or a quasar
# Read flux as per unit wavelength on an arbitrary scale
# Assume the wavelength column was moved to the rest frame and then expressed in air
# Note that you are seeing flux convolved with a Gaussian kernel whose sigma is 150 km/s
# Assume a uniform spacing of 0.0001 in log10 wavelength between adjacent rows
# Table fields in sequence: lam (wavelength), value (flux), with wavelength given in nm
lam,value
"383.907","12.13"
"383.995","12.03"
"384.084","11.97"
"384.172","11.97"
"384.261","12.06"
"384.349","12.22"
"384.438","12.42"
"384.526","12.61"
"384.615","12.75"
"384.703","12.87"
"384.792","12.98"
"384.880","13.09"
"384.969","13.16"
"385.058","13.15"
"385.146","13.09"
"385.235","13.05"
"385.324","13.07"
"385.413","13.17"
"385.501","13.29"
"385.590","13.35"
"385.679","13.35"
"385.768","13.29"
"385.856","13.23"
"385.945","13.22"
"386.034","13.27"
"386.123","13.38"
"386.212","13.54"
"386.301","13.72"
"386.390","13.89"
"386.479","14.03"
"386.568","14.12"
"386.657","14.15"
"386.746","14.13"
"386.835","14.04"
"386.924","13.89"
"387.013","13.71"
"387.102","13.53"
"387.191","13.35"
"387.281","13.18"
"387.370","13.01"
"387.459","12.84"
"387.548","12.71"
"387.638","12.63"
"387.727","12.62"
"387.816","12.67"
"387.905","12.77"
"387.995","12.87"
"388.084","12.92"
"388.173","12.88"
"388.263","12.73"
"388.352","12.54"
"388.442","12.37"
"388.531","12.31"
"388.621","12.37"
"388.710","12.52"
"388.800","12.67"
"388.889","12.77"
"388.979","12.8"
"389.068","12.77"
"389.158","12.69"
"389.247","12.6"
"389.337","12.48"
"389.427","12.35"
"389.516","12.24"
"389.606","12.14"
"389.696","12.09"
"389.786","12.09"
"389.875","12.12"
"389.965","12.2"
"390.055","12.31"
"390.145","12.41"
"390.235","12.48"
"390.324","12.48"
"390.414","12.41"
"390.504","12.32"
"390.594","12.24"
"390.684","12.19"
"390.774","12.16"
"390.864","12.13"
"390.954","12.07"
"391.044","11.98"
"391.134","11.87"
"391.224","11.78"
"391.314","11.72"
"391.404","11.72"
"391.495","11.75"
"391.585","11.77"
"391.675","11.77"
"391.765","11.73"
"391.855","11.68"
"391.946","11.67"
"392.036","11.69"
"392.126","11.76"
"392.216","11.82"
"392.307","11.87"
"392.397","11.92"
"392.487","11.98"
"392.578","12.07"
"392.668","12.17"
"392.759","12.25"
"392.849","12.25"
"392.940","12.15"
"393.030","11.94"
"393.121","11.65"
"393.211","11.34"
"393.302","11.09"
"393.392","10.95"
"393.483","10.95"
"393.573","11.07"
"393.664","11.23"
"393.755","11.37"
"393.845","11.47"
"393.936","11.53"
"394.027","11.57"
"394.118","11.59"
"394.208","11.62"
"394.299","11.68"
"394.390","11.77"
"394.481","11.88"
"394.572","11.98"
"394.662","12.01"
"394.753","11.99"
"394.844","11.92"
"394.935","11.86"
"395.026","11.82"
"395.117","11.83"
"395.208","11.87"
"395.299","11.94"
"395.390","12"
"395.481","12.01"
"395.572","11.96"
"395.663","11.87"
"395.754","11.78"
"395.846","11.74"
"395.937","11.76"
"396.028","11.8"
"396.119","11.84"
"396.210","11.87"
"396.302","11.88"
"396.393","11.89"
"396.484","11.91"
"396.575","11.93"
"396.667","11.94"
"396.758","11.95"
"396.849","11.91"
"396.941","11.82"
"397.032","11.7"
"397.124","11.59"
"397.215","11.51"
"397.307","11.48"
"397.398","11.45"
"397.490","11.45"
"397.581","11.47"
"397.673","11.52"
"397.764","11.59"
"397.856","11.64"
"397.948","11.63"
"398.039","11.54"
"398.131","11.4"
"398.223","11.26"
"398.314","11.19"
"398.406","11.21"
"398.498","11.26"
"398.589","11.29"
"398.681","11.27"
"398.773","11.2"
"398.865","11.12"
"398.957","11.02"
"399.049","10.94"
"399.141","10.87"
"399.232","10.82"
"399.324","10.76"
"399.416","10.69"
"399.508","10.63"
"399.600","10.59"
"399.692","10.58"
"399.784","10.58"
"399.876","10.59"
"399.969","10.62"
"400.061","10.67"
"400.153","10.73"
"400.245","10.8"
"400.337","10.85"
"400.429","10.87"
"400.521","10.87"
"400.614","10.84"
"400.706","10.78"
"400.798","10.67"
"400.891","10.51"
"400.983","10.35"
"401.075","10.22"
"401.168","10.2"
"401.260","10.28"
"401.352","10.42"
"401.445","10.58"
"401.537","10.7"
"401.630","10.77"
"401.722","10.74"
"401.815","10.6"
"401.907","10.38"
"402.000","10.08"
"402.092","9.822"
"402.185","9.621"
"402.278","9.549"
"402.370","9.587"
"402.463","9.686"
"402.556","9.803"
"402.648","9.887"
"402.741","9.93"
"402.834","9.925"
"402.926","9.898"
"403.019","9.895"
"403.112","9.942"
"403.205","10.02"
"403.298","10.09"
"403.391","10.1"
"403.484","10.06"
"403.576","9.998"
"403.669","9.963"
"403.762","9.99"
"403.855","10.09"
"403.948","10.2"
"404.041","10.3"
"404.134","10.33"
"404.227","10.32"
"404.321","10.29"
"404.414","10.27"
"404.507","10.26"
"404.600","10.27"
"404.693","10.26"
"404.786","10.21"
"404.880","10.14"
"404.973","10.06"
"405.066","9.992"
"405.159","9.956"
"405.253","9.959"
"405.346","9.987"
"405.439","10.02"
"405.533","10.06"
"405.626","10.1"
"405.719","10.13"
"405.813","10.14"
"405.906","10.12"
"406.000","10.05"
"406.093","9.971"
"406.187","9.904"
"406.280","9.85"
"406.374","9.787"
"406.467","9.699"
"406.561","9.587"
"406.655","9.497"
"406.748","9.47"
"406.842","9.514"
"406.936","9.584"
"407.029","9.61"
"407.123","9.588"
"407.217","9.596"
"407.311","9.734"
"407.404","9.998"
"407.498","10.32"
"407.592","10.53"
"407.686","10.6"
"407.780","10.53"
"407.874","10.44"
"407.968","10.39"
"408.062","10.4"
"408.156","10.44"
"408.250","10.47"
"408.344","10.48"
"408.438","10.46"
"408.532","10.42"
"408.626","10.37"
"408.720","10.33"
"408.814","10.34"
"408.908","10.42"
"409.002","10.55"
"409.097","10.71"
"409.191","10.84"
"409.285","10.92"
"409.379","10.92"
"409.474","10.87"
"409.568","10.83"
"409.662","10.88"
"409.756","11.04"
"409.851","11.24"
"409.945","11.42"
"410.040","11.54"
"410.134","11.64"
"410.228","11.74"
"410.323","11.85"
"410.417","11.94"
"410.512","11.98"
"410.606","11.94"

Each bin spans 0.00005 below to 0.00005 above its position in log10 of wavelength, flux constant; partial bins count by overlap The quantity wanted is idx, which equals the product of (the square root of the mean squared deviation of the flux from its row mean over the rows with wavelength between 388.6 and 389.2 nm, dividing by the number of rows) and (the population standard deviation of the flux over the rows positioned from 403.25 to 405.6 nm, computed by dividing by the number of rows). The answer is 0.019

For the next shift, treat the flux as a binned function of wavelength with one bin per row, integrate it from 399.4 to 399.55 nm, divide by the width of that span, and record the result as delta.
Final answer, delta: 10.7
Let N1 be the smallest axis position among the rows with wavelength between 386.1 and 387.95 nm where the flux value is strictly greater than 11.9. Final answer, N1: 386.123 nm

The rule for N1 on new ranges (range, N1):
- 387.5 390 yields 387.548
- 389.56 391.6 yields 389.606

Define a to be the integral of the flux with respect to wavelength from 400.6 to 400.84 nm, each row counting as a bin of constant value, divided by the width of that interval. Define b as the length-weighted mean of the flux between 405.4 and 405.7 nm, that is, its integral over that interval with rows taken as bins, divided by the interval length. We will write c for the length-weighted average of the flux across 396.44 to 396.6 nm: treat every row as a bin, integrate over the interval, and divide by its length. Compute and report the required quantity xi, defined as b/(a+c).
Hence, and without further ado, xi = 0.44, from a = 10.8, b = 10.1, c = 11.9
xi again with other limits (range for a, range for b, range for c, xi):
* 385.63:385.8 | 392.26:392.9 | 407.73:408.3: 0.51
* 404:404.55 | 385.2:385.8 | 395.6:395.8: 0.60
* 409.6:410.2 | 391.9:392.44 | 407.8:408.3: 0.54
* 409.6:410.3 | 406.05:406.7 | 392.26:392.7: 0.42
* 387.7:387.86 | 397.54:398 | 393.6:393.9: 0.48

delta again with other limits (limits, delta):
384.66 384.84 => 12.9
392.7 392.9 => 12.2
